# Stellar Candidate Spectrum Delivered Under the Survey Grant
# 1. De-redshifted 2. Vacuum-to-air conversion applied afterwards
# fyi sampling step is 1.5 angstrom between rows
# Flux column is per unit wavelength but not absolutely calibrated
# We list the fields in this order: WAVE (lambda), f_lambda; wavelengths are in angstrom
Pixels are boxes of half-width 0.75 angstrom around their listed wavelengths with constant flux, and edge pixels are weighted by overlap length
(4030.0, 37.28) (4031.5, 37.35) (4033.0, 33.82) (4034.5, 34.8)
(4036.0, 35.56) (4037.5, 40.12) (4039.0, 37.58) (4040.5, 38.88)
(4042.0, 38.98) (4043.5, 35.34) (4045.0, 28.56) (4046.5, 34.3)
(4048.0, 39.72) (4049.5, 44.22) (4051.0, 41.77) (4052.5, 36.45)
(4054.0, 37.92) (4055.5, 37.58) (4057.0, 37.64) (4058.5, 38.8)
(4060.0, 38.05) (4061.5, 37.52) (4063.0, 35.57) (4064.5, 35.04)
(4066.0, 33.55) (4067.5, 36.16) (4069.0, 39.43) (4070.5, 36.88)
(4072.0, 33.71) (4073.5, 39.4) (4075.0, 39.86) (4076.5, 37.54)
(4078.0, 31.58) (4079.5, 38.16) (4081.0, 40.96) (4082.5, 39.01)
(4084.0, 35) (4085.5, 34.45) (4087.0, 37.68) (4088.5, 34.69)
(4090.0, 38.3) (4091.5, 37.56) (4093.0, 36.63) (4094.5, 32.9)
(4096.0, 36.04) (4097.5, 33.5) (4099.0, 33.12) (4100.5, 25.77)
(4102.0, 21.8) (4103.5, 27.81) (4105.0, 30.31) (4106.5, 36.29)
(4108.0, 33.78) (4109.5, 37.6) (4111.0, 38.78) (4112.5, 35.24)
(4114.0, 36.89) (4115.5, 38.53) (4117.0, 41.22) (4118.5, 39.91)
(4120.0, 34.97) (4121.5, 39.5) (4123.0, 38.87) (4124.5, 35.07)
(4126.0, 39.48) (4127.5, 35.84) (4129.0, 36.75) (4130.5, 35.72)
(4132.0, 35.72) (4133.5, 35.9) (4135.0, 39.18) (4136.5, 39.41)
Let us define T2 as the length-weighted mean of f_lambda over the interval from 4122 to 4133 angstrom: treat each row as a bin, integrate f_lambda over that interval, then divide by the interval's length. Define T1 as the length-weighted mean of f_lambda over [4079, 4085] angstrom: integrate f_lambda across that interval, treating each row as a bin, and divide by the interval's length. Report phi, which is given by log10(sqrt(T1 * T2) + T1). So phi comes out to 1.88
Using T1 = 38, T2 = 36.8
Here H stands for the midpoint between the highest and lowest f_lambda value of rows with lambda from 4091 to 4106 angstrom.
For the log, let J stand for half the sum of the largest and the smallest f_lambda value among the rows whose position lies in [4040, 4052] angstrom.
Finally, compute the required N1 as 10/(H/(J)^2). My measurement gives 446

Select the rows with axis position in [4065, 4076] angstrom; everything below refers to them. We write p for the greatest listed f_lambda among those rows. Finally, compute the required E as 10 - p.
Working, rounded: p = 39.86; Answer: -30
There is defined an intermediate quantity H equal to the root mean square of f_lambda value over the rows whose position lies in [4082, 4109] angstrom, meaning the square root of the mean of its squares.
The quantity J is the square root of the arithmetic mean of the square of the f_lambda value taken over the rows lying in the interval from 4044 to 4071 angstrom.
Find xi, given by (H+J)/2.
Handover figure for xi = 35.6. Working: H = 33.9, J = 37.3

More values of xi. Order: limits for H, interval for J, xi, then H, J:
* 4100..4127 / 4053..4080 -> 36.2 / 35.5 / 37.0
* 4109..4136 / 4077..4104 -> 36.0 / 37.6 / 34.5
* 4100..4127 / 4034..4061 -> 36.6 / 35.5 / 37.7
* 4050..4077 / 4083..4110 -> 35.6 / 37.4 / 33.8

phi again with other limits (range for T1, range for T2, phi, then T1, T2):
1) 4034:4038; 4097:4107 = 1.84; 37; 29.5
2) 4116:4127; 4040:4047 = 1.88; 38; 35.1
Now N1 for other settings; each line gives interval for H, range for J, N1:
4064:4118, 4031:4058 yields 420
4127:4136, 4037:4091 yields 354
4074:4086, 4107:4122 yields 388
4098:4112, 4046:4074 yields 499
